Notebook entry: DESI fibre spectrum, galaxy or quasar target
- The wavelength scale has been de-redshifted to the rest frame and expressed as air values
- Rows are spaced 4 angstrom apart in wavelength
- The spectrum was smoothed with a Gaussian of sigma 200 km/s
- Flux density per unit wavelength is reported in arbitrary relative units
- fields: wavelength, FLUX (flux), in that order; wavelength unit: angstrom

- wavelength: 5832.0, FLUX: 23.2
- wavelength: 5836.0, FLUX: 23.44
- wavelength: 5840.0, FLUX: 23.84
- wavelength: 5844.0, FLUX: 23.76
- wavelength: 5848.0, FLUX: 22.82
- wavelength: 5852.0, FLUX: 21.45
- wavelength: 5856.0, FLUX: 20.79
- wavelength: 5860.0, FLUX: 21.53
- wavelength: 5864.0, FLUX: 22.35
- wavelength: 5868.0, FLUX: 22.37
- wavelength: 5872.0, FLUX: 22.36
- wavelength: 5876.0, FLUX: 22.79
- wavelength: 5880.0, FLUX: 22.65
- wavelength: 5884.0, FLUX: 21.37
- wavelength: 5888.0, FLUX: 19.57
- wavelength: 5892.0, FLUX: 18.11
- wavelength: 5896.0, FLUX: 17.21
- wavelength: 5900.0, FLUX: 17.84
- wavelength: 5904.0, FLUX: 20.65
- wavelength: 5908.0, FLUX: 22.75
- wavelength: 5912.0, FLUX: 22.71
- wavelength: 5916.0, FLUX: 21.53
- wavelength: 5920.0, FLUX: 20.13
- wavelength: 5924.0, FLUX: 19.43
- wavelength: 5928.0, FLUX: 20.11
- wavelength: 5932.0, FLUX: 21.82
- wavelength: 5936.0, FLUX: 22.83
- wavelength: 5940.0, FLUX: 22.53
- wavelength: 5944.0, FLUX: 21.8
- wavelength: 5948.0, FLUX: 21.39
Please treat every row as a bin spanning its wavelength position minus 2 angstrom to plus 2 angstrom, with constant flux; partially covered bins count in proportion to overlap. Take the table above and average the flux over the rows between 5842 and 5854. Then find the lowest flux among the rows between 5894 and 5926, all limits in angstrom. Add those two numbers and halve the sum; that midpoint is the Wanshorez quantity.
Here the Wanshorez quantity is 19.9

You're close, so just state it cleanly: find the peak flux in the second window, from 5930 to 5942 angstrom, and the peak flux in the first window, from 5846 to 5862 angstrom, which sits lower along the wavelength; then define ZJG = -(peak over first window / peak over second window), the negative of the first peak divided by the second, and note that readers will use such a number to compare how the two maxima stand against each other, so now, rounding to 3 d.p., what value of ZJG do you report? -1.000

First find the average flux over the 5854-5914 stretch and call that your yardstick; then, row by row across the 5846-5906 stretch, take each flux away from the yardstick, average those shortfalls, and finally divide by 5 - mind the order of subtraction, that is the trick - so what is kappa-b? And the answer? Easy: 0.0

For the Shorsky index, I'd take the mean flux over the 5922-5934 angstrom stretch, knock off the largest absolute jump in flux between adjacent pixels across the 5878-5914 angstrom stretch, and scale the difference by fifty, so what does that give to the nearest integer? 882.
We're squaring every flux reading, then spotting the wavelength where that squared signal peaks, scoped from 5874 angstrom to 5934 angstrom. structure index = 5876.0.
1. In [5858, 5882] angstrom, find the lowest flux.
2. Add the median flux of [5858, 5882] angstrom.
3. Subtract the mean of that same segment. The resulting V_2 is 22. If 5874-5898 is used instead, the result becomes 17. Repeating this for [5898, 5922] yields 18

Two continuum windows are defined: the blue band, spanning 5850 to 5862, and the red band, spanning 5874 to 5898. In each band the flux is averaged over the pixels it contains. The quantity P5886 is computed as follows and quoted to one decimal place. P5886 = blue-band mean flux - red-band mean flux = 1.0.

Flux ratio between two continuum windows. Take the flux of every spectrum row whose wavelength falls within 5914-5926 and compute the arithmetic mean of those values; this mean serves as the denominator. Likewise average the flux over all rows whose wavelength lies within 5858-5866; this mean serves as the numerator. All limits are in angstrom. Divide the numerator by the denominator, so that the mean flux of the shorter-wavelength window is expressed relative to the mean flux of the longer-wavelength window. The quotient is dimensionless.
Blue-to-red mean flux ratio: 1.08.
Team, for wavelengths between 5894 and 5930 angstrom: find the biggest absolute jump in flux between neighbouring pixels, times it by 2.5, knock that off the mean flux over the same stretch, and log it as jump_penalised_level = 13.2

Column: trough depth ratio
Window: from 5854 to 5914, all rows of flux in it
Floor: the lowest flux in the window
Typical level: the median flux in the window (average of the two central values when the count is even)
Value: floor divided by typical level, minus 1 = -0.20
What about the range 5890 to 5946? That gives -0.18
